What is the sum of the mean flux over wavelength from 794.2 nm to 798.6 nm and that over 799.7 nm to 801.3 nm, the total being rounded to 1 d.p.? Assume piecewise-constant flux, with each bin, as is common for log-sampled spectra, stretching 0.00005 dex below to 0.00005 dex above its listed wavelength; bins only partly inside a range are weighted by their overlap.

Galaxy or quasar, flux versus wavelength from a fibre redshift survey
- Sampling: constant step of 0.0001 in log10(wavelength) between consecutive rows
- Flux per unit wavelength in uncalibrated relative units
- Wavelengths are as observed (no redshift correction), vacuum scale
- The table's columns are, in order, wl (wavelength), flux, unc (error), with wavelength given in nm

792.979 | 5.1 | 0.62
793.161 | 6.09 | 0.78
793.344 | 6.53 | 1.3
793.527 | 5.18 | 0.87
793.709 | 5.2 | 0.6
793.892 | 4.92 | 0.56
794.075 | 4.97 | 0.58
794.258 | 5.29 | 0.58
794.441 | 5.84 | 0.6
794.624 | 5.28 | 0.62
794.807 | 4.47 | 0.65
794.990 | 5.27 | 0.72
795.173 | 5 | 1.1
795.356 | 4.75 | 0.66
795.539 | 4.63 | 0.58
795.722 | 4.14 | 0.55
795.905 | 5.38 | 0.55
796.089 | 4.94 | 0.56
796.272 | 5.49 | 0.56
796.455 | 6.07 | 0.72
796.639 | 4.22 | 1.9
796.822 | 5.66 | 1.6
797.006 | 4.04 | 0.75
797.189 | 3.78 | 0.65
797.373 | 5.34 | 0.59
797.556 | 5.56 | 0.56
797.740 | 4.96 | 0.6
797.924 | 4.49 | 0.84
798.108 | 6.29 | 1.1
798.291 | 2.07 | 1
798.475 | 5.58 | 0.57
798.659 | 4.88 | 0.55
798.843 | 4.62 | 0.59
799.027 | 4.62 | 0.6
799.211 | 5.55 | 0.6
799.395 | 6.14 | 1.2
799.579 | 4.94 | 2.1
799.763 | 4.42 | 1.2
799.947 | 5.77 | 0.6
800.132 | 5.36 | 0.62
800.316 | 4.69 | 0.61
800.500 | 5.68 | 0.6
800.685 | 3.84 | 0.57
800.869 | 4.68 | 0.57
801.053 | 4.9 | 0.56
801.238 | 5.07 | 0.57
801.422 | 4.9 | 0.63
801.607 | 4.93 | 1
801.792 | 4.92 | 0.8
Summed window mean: 9.9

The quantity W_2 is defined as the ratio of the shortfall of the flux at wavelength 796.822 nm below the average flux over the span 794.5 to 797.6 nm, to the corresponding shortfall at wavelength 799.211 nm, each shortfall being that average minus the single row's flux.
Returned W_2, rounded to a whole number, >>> 1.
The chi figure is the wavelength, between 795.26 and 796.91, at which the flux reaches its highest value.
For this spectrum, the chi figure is 796.455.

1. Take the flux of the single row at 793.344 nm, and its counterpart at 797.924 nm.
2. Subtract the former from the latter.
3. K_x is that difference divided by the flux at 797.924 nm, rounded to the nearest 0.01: -0.45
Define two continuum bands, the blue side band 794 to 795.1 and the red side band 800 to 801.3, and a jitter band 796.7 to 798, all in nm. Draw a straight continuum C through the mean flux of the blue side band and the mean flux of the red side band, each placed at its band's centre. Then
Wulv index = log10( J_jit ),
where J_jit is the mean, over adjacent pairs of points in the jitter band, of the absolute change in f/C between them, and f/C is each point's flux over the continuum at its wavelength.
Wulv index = -0.81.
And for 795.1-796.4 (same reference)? -1.00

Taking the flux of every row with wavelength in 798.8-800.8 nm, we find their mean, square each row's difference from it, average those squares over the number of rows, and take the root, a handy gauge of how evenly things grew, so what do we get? 0.66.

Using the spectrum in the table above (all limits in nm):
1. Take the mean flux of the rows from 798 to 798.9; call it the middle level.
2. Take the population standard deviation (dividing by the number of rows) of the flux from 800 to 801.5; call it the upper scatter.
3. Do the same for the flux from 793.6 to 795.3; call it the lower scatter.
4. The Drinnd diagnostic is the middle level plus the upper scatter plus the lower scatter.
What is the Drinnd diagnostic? 5.5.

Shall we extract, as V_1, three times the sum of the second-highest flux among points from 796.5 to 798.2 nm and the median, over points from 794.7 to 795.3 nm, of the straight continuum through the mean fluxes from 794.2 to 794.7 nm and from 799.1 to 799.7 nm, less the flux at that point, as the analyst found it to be 18.4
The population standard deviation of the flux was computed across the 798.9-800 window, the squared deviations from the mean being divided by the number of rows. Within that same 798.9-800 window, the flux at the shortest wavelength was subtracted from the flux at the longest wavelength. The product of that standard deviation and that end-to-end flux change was 0.72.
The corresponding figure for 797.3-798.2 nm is 0.57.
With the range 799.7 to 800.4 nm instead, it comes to 0.14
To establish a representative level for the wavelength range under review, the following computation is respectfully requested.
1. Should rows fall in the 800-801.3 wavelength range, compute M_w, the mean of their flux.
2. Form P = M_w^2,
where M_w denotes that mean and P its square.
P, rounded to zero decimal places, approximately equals 24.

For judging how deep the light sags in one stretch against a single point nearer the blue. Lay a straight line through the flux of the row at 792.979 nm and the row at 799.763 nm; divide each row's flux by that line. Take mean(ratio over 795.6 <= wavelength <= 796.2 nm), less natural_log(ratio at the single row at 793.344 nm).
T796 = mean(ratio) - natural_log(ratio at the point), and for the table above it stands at 0.75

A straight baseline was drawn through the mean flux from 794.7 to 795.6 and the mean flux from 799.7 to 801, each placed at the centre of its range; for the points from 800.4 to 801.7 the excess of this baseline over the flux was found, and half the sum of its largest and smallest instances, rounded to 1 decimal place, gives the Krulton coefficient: 0.2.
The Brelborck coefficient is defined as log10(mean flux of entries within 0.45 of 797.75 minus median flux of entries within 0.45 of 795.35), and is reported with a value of -0.2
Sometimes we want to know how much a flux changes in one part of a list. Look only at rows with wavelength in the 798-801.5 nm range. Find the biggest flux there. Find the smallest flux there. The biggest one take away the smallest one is 4.2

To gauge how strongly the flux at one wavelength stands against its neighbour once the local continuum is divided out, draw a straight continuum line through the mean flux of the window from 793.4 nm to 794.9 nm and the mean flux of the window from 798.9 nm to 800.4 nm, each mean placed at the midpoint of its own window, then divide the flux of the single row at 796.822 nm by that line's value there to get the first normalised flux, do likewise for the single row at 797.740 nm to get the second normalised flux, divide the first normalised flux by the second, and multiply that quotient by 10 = 11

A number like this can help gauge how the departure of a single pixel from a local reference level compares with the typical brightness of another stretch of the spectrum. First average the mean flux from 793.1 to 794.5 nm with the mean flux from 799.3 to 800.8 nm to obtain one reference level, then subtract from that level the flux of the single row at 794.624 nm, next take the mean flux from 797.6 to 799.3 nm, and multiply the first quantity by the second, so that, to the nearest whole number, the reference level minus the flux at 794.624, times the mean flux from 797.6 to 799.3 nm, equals 0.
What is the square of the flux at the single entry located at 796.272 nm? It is 30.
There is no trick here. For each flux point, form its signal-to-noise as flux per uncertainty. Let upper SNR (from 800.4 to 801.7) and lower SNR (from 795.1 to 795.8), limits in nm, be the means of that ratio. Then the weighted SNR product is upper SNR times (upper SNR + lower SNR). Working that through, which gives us 115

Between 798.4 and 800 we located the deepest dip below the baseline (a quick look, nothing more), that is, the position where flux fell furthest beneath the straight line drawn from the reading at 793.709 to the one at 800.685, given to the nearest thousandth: 799.763 nm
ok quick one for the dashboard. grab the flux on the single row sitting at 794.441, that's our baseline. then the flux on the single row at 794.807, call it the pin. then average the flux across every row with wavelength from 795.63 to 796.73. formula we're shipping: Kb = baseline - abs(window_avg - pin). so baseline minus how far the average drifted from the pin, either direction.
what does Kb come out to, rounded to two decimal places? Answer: 5.27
